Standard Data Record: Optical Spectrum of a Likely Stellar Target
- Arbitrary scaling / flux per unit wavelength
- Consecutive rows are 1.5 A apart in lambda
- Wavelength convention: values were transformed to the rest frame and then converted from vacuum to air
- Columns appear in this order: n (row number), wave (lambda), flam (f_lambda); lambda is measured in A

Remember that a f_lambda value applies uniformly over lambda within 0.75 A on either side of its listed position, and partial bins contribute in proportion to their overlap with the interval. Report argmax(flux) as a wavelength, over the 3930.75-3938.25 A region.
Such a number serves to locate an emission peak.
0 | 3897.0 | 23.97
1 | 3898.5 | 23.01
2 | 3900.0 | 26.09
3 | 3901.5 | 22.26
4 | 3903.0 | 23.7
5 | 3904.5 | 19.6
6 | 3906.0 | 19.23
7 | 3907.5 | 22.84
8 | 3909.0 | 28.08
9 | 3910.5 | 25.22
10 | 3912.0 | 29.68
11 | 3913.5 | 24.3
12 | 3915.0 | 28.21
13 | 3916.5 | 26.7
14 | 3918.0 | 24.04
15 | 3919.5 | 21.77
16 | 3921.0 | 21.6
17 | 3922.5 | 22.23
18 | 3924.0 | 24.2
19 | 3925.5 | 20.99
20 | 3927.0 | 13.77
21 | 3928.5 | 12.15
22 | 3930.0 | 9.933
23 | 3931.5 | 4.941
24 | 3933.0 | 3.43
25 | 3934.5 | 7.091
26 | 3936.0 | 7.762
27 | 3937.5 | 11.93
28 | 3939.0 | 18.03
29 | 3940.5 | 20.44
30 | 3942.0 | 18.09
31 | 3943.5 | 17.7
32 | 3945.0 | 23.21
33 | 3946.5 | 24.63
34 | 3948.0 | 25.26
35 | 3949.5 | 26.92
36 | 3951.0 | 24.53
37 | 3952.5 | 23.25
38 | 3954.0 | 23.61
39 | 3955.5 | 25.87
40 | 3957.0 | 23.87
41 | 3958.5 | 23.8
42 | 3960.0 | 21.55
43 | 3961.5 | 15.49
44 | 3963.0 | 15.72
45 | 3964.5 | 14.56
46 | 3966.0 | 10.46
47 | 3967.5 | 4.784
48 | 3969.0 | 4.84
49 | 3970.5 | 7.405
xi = 3937.5 A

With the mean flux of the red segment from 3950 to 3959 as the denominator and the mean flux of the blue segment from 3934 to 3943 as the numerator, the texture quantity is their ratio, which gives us 0.6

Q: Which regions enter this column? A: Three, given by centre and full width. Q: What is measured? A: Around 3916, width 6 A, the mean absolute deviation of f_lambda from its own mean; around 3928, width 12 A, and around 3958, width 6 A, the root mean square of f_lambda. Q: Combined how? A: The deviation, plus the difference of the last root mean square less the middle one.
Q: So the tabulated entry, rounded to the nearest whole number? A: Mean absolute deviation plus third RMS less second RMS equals 10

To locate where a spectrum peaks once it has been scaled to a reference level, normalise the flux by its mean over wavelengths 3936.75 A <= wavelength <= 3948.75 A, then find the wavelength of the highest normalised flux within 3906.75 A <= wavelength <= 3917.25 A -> 3912.0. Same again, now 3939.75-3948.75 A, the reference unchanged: 3948.0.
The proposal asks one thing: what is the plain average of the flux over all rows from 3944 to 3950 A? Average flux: 25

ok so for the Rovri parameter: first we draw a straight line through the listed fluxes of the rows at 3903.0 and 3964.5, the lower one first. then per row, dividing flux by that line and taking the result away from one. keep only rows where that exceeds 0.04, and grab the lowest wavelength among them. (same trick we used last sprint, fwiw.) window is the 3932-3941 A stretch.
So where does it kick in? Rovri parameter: 3933.0 A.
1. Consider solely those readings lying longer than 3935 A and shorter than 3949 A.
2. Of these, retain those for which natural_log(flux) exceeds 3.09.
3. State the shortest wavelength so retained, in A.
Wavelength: 3945.0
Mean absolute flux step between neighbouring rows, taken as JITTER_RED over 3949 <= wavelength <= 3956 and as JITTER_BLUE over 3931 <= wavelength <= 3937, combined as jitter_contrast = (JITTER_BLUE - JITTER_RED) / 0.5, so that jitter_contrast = 1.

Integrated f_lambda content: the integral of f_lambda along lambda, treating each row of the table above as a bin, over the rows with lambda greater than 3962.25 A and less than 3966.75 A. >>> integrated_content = 61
